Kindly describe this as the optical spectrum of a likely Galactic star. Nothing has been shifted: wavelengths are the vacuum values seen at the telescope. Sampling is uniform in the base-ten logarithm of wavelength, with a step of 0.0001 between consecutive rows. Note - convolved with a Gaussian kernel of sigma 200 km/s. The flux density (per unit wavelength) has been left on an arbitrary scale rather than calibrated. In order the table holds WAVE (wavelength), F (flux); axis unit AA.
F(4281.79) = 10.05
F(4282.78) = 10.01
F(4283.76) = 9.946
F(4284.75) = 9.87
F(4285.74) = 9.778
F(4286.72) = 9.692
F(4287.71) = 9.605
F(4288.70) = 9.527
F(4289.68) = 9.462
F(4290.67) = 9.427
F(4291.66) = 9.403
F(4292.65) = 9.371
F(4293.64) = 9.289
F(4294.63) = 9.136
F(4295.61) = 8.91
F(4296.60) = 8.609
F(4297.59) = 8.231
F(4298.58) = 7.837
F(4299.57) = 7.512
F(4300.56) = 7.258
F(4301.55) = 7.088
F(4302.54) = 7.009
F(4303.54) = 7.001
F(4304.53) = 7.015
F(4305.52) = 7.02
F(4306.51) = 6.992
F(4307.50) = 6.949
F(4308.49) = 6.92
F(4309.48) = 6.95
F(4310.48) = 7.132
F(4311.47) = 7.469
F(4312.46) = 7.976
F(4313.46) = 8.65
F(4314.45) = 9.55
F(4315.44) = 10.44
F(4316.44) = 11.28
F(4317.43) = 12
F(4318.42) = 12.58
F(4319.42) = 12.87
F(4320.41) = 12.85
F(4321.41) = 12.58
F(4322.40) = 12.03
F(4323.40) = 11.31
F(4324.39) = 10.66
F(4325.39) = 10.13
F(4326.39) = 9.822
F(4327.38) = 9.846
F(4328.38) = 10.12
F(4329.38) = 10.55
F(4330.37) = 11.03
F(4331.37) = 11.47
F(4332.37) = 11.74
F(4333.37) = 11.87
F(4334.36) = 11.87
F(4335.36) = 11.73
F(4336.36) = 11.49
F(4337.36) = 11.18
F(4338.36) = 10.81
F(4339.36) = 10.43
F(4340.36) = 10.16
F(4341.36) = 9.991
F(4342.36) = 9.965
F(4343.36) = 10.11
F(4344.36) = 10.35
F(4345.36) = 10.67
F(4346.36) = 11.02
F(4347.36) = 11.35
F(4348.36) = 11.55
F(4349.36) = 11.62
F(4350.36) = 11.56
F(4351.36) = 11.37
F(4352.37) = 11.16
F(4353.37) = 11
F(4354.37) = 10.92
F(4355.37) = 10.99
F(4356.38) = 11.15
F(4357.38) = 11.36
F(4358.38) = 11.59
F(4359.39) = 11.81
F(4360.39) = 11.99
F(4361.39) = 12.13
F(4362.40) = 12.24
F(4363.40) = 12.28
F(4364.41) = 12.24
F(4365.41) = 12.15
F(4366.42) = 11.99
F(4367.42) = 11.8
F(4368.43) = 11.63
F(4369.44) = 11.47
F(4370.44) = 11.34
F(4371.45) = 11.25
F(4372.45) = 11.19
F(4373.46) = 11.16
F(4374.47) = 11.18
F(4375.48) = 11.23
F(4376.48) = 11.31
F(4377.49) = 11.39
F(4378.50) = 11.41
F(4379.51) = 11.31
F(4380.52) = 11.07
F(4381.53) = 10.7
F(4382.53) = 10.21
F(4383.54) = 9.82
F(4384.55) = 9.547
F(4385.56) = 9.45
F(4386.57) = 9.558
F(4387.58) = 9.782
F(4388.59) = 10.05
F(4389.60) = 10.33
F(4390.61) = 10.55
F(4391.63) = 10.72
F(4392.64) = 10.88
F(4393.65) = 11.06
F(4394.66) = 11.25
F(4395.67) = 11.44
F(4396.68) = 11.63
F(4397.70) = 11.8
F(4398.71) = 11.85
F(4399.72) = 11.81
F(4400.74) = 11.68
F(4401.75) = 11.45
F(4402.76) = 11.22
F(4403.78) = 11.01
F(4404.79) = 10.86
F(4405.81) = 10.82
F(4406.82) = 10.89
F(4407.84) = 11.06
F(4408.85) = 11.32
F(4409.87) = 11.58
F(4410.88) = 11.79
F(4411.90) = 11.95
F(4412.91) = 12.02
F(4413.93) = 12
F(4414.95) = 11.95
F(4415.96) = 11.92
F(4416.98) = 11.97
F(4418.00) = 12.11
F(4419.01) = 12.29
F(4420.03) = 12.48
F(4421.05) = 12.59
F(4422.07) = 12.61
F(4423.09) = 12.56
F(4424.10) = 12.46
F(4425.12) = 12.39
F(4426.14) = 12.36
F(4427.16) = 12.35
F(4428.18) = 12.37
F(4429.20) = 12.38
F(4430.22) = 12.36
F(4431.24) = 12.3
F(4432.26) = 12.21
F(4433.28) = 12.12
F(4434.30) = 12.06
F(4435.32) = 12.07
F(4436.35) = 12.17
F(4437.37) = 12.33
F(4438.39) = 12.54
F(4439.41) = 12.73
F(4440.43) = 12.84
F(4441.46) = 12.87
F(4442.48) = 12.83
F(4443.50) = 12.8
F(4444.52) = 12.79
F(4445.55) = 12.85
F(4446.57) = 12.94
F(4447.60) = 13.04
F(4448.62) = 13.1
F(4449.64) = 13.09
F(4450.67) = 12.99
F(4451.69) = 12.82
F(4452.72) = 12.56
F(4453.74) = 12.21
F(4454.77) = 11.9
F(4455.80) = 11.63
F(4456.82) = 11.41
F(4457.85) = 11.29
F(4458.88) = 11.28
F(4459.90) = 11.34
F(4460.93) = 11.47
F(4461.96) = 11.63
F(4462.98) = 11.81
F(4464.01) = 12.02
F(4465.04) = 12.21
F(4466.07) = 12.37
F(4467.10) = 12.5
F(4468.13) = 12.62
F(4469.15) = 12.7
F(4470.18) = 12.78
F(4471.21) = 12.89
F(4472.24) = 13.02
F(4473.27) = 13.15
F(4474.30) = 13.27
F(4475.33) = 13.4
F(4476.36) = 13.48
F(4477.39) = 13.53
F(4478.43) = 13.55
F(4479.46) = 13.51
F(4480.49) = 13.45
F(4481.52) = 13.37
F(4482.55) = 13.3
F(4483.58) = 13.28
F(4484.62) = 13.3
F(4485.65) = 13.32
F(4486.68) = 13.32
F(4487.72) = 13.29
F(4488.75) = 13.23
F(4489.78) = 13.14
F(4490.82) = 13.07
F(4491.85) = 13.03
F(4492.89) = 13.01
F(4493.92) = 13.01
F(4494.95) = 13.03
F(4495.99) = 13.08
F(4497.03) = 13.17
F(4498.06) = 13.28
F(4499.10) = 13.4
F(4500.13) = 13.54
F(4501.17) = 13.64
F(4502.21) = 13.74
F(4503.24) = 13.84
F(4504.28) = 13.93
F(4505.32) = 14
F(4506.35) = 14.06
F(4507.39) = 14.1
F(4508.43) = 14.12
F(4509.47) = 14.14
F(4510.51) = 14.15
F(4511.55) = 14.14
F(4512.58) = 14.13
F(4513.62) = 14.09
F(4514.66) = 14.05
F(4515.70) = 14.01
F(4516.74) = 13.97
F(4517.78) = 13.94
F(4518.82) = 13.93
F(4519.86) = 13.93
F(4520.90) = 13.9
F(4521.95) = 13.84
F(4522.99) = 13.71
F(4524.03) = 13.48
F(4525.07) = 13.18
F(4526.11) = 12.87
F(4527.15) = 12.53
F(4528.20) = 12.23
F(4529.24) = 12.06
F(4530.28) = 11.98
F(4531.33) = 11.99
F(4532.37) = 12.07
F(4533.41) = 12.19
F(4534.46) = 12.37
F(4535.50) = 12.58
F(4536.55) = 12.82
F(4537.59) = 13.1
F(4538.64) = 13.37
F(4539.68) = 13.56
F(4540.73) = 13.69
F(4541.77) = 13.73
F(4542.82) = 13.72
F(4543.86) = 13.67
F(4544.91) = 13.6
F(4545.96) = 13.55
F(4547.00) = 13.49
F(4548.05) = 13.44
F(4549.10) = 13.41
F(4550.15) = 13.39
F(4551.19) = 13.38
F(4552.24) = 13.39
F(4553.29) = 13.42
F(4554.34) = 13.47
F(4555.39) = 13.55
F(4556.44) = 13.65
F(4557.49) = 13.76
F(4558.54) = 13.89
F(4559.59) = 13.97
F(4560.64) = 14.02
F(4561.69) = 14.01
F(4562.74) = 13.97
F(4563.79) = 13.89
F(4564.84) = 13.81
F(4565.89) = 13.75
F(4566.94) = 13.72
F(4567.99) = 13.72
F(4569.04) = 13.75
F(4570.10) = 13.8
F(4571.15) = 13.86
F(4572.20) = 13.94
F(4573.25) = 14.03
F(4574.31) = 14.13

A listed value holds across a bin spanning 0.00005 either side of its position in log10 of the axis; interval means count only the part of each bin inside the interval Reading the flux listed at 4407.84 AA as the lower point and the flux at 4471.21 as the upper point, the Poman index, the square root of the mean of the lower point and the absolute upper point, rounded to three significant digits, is 3.46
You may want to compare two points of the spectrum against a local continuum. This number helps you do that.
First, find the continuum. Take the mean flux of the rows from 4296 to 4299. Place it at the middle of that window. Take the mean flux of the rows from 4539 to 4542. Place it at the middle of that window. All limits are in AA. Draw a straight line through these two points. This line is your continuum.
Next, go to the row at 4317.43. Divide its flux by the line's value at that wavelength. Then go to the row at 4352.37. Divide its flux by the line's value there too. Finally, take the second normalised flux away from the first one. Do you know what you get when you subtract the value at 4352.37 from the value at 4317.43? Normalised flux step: 0.20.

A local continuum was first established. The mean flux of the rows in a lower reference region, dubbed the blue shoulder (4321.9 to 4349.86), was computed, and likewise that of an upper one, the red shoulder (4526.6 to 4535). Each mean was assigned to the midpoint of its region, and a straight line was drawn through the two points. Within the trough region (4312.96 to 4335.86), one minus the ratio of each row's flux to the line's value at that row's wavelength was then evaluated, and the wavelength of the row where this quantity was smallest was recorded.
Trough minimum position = 4319.42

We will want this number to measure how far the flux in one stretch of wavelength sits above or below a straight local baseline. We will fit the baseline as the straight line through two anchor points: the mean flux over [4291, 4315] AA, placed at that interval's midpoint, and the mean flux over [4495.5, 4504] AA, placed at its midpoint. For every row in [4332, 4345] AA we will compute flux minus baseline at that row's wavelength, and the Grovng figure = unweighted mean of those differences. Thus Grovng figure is 2.0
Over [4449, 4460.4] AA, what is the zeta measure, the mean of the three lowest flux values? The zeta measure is 11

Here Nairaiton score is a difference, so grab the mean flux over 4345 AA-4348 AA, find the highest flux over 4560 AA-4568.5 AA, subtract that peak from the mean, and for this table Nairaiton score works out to -3.0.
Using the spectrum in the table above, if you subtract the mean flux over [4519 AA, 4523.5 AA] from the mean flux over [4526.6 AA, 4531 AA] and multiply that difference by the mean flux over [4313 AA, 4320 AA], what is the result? -18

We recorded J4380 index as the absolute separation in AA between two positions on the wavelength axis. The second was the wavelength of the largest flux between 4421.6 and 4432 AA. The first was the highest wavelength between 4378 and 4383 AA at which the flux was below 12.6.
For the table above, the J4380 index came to 39.5 AA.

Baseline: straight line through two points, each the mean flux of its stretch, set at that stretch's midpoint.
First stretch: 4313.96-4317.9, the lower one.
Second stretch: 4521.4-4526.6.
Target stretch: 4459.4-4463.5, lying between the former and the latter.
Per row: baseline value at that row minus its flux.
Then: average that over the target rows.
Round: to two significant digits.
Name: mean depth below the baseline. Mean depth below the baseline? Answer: 1.1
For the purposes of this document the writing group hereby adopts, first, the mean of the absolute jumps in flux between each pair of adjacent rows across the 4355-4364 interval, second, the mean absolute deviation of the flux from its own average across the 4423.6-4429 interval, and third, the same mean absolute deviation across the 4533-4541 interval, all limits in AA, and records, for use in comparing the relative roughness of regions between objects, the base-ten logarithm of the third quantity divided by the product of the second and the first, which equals 1.97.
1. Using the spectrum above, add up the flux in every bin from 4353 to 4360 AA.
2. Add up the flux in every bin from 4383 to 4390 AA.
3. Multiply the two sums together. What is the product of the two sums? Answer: 5402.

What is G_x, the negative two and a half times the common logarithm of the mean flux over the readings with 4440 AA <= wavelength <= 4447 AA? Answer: -2.77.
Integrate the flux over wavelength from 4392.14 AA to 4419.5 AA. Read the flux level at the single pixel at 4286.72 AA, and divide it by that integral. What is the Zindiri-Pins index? 0.031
